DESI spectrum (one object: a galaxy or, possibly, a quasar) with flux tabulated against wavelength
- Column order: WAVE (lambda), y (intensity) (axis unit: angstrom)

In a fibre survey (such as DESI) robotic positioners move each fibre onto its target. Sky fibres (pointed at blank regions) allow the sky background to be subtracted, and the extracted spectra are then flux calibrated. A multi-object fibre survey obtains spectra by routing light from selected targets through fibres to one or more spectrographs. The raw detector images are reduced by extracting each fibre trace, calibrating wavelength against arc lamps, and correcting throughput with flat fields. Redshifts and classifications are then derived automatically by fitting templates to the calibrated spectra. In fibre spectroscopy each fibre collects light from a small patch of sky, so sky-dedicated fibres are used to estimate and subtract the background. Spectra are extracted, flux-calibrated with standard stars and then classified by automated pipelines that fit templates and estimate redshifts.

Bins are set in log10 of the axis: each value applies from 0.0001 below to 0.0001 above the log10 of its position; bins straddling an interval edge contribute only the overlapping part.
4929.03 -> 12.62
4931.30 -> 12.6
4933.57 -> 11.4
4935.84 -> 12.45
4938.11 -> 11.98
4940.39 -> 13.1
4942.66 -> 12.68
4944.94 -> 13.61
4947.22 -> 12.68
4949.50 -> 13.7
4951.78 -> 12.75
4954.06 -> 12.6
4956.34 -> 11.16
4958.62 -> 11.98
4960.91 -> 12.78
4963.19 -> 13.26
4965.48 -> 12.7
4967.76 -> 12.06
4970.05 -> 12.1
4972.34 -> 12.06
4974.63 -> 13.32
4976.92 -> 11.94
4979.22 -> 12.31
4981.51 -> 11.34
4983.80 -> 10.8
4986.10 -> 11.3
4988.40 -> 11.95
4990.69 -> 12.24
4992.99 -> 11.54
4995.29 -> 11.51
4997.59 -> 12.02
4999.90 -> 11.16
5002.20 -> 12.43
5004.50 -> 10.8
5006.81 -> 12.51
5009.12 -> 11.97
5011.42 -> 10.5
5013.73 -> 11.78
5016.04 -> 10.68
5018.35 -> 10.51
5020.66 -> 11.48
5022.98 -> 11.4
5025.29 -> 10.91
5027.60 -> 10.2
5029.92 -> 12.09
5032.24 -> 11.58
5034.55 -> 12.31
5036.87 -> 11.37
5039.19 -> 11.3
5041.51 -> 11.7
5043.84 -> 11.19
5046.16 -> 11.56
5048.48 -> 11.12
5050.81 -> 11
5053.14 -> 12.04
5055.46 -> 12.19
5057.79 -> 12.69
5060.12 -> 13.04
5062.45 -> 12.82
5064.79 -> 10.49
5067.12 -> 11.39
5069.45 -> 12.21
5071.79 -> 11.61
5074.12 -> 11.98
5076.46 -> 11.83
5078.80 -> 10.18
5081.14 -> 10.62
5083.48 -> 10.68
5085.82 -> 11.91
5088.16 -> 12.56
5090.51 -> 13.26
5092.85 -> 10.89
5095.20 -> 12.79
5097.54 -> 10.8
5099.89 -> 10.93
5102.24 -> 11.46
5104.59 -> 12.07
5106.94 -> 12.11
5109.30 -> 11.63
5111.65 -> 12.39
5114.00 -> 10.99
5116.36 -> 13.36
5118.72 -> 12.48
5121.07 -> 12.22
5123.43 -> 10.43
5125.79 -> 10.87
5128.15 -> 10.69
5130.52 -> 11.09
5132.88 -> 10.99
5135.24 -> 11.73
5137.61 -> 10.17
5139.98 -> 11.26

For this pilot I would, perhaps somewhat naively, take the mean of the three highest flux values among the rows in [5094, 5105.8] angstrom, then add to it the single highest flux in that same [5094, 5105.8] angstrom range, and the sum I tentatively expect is 24.9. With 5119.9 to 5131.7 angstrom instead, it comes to 23.6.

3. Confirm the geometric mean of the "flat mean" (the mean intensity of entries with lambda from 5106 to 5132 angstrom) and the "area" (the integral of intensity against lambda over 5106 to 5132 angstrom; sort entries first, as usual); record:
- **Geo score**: 59.4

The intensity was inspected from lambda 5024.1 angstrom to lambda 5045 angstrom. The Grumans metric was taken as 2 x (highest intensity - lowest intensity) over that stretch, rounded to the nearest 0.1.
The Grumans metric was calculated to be 4.2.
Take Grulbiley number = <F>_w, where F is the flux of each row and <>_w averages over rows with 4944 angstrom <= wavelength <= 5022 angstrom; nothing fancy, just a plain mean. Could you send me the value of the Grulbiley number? 12.0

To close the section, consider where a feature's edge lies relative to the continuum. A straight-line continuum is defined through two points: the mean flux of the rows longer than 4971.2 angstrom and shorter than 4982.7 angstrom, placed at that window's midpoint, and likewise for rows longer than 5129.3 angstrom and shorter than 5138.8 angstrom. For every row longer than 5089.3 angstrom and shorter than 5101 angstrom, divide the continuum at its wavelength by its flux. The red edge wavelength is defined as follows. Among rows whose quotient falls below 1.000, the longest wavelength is 5095.20 angstrom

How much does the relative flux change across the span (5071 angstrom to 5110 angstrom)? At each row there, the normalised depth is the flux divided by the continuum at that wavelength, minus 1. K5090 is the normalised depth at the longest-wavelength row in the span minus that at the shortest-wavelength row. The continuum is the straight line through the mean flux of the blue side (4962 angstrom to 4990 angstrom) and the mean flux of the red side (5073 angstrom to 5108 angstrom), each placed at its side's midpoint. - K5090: 0.016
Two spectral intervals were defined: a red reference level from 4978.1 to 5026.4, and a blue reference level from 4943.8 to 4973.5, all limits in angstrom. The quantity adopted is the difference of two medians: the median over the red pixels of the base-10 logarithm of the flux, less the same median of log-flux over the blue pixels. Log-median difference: -0.04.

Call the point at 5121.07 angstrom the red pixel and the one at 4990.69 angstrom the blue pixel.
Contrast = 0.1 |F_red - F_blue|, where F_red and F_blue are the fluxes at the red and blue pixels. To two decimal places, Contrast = 0.00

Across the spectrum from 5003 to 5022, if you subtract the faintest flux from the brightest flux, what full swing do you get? 2.0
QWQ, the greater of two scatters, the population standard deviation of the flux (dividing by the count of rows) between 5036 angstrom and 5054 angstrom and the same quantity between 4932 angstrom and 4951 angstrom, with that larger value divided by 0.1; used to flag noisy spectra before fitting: 7.3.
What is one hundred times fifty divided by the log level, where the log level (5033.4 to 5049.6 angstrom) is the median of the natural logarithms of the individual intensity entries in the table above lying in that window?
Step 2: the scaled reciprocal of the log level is 2057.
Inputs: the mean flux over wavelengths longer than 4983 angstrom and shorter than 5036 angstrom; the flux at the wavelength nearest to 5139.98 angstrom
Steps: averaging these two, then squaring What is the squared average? 129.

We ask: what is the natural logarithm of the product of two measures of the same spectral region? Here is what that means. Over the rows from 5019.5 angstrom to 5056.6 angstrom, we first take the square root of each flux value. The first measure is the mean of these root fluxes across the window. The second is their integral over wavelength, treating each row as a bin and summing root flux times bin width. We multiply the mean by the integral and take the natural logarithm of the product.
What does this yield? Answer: 6.05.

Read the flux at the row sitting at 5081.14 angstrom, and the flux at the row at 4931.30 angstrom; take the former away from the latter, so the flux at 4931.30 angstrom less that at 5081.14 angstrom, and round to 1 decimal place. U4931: 2.0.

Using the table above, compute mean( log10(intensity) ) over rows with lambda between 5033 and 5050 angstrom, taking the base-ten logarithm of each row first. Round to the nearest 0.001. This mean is 1.061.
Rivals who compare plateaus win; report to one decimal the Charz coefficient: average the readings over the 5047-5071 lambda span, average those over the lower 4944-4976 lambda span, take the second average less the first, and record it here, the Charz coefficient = 0.7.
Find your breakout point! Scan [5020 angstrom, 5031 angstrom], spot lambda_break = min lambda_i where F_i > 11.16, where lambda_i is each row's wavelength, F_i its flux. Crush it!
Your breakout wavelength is 5020.66 angstrom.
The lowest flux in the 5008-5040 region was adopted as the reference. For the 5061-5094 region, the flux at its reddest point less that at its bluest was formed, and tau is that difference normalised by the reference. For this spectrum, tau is -0.19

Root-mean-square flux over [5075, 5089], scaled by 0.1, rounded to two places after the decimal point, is 1.13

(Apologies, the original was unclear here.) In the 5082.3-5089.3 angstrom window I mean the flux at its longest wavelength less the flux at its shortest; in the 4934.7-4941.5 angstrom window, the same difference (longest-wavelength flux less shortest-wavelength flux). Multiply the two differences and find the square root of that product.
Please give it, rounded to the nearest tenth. 1.1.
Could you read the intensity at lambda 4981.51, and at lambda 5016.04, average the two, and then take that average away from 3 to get -8.0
